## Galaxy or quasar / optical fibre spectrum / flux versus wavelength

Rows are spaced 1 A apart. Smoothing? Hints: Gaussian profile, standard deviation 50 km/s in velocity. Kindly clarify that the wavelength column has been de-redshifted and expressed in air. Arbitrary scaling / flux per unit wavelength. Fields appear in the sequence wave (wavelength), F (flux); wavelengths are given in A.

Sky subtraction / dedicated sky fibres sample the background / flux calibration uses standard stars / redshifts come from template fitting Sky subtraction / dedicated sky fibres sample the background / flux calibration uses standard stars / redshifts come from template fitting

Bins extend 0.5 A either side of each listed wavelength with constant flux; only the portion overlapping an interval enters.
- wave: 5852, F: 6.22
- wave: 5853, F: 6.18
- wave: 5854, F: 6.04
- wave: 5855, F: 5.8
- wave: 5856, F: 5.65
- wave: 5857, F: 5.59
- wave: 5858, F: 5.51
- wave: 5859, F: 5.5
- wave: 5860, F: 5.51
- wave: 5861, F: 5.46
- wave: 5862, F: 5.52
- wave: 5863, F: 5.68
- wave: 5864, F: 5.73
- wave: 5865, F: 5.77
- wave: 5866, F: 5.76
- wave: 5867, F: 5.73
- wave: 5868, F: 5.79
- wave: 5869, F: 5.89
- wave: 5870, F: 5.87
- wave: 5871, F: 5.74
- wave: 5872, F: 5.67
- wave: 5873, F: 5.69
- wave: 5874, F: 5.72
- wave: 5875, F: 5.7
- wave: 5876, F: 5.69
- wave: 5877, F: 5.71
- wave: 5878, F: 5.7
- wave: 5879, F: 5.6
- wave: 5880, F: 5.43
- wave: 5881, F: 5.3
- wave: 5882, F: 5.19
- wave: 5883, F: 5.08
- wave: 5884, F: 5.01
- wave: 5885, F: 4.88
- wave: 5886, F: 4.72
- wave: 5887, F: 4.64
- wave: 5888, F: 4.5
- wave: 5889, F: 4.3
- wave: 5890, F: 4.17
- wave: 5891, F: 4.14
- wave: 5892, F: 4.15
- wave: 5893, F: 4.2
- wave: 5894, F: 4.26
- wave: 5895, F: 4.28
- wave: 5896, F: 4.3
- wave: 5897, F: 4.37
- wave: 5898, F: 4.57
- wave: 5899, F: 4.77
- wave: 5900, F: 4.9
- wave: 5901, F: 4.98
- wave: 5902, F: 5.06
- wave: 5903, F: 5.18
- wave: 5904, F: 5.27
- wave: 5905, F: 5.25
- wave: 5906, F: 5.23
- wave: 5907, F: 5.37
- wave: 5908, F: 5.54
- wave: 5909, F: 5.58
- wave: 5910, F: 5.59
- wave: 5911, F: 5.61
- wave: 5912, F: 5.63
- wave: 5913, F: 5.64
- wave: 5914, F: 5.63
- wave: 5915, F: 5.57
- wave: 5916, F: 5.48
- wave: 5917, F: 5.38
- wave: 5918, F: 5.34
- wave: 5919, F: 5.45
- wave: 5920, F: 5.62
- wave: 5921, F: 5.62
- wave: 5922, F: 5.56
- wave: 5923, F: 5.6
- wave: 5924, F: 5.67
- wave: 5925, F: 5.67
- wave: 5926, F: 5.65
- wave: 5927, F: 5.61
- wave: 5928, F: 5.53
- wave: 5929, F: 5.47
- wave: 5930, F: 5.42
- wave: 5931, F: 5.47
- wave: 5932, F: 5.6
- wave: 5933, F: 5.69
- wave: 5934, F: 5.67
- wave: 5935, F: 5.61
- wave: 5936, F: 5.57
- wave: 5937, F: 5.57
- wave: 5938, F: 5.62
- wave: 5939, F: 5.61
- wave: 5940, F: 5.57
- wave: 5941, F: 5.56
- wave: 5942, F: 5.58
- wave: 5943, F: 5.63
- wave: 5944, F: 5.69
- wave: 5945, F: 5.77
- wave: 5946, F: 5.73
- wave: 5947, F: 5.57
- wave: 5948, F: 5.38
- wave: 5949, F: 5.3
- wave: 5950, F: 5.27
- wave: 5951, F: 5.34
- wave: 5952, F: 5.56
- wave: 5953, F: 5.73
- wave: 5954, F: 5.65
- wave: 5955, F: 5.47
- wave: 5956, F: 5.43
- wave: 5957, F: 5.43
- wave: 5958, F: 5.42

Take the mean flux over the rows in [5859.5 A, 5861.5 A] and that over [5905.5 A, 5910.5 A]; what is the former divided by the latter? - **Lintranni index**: 1.00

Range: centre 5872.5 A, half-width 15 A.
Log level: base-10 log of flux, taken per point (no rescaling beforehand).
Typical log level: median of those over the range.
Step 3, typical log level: 0.754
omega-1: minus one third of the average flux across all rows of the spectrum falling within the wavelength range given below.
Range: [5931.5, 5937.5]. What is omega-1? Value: -1.87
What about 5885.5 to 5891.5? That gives -1.47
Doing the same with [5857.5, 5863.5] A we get -1.84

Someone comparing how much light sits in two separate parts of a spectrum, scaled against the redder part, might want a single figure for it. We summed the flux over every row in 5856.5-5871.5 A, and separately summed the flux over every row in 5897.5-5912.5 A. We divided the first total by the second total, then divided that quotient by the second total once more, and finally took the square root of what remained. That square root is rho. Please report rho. 0.117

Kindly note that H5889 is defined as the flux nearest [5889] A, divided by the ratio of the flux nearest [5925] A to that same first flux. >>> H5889 3.3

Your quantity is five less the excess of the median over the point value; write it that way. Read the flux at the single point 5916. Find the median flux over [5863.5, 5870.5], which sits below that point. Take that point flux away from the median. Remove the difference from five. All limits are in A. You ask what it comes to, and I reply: 4.71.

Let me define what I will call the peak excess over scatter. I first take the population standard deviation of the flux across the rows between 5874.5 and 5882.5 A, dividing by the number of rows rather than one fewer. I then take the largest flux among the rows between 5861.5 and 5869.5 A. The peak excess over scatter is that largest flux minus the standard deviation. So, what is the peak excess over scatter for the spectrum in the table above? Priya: 5.7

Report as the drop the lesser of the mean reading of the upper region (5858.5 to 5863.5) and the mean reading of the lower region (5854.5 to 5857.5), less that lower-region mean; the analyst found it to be -0.15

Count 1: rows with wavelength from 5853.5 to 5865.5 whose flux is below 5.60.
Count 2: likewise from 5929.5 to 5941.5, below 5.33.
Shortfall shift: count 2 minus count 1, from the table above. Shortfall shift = -6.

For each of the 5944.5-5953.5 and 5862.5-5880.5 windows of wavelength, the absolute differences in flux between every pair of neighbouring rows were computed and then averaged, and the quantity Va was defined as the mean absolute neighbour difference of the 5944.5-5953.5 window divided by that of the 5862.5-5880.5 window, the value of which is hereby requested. 2.29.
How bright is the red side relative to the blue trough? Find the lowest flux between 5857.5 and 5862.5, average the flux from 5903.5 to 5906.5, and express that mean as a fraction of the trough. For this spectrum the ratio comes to 0.96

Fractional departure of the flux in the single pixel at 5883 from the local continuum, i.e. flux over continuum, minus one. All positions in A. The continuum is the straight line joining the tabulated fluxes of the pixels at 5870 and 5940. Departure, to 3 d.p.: -0.126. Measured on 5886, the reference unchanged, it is -0.186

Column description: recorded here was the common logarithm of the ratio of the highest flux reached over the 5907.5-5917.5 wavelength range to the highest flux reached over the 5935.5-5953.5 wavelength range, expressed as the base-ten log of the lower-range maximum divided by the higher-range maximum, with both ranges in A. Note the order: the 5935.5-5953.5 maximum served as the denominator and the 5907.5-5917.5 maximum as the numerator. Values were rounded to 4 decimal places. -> -0.0099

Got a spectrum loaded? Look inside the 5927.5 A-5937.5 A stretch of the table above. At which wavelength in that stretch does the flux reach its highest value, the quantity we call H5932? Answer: 5933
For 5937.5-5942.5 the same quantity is 5938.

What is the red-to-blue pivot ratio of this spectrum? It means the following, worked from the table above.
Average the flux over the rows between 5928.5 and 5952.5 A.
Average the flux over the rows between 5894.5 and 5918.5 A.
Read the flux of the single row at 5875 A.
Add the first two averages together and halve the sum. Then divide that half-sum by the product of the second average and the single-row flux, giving 0.182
